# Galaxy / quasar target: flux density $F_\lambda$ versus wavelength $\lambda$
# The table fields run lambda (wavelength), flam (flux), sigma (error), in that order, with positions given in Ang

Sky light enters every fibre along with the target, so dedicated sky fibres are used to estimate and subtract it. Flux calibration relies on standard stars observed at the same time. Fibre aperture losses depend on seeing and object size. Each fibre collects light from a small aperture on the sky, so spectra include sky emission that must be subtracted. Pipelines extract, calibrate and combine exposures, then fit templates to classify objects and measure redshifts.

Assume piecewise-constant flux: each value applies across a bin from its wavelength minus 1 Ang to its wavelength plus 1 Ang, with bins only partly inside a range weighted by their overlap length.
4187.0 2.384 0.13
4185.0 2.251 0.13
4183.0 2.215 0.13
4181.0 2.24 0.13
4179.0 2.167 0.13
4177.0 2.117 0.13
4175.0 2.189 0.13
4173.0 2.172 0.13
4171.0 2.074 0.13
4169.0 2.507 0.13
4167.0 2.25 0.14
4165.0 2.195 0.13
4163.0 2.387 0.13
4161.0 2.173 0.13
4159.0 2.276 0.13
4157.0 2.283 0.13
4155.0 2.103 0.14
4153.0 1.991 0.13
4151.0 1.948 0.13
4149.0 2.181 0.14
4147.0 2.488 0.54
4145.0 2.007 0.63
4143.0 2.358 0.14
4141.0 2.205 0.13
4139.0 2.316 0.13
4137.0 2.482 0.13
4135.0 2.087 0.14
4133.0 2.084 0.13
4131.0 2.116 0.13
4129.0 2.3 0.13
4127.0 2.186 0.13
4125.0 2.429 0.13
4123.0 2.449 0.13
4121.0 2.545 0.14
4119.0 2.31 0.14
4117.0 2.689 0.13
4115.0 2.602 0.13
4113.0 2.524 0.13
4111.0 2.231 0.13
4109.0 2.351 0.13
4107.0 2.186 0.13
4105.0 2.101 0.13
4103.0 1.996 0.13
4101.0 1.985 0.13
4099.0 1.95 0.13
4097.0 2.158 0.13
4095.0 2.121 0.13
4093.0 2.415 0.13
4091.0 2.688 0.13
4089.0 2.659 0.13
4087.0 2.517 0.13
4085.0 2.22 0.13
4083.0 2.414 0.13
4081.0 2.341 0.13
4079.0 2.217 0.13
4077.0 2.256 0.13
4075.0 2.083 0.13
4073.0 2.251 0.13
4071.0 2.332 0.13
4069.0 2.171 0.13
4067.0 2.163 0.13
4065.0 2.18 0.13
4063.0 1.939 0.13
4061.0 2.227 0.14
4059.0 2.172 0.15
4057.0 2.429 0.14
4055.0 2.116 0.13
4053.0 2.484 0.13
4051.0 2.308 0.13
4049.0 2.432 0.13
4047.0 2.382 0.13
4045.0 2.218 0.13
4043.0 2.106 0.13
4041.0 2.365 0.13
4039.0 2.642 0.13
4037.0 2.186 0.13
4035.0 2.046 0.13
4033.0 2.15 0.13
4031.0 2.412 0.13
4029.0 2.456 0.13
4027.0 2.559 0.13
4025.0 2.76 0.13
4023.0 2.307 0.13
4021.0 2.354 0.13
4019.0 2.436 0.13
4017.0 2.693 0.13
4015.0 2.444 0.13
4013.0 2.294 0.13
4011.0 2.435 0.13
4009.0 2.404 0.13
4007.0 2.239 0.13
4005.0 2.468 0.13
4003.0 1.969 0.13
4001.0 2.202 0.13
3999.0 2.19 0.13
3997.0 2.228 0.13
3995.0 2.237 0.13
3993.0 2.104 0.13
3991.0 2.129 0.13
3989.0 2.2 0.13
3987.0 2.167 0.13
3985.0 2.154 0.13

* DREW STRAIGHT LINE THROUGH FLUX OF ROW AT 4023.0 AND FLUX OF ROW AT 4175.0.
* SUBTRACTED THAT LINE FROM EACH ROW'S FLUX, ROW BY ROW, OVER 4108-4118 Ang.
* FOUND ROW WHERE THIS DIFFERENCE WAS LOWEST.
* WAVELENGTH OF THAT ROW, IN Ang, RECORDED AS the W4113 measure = 4111.0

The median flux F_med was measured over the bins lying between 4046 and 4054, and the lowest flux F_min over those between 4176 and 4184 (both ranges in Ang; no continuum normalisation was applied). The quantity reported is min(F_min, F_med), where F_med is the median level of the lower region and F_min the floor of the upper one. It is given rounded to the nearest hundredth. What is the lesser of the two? 2.12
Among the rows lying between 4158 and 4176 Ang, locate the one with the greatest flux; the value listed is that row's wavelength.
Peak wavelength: 4169.0 Ang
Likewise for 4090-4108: 4091.0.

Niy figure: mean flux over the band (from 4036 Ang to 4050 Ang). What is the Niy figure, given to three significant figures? 2.33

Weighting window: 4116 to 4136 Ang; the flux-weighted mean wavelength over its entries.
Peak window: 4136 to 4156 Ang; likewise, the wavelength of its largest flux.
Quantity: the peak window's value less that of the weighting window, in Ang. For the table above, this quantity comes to 21.4 Ang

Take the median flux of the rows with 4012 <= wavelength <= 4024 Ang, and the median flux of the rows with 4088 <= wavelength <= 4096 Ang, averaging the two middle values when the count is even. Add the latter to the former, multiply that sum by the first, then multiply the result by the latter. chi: 30.0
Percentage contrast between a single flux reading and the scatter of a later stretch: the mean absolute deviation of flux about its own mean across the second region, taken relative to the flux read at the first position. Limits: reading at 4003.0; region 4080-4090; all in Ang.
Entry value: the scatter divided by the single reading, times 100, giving 6.4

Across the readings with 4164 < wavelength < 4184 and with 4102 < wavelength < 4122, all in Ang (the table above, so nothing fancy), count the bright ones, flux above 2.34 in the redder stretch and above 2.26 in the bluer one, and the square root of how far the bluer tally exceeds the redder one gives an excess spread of 2.24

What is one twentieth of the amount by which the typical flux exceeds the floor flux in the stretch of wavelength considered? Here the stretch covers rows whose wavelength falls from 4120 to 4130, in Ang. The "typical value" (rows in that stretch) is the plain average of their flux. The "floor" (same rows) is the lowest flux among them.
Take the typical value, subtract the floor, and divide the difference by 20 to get 0.0098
